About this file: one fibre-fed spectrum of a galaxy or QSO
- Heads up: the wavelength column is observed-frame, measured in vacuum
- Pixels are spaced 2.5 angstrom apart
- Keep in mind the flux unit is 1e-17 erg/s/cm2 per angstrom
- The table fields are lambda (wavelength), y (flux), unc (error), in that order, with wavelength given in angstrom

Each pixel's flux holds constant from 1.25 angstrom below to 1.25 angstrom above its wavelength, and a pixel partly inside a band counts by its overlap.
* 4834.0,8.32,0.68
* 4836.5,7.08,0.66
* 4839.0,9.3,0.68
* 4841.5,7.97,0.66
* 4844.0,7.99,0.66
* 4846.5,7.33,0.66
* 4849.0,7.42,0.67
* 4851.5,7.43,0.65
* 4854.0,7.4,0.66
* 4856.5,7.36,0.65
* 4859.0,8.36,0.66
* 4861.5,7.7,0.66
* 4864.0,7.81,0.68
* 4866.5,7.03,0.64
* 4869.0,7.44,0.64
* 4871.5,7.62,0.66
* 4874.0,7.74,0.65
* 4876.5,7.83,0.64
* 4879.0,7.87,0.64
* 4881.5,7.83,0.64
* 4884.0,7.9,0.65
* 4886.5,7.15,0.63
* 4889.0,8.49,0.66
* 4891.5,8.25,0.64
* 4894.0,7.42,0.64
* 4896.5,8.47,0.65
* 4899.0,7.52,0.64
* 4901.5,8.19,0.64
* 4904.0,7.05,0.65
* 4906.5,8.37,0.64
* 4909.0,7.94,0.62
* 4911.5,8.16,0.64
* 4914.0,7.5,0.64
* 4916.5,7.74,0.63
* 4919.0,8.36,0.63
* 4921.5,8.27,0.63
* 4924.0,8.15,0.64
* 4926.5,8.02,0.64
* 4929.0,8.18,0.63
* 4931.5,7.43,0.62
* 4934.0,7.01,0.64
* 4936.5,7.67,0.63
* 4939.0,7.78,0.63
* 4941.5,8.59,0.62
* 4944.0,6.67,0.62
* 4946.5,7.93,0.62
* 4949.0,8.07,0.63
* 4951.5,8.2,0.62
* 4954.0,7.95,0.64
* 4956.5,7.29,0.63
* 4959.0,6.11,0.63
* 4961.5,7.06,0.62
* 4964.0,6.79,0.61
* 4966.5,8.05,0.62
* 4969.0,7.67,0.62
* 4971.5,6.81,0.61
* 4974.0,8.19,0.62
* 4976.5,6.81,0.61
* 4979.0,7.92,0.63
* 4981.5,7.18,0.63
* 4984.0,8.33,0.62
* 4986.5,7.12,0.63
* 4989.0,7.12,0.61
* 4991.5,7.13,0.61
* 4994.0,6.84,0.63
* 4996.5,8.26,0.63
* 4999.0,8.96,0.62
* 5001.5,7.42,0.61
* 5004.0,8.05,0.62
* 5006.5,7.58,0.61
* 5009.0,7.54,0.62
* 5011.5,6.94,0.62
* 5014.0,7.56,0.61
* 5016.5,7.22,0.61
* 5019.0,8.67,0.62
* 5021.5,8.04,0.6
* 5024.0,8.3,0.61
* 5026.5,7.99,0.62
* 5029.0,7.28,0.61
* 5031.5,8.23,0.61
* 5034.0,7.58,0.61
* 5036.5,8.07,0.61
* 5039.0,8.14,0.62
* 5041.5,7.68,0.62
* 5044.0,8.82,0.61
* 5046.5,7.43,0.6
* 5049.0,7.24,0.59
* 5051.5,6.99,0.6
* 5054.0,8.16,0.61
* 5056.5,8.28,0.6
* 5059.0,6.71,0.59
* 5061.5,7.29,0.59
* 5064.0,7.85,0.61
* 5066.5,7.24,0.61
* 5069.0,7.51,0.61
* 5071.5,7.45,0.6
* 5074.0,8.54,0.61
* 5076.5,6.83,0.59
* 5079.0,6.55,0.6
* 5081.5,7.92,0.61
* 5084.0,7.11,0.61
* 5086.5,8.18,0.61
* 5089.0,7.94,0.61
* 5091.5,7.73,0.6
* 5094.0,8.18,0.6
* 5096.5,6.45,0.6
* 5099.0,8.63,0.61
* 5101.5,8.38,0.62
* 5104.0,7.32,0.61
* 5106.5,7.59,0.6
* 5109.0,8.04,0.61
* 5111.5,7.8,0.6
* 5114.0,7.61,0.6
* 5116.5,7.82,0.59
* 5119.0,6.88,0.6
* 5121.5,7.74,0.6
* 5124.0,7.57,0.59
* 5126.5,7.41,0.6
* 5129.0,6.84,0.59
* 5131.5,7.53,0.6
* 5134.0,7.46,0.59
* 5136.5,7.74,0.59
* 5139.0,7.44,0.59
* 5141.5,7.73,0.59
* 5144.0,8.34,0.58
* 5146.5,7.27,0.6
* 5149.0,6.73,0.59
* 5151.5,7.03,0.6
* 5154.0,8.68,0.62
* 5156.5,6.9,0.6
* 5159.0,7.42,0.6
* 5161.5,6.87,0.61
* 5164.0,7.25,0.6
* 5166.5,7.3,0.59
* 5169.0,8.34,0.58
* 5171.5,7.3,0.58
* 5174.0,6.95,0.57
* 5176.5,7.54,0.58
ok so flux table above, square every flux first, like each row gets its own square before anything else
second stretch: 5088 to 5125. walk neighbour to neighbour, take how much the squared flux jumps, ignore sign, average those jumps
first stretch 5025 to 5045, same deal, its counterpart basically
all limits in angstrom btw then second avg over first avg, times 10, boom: 9.9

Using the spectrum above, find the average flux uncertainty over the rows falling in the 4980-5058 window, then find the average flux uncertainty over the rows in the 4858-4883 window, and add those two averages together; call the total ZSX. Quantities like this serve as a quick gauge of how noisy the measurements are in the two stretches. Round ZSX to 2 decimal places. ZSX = 1.26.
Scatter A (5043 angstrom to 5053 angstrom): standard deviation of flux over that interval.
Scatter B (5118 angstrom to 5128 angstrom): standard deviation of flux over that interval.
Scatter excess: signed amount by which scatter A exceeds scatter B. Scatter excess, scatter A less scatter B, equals 0.4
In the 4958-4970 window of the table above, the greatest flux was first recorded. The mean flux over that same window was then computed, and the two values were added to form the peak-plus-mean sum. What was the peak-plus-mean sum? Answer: 15.2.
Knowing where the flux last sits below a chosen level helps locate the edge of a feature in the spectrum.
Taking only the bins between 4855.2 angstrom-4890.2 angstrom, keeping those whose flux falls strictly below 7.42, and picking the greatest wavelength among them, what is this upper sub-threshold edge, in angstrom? 4886.5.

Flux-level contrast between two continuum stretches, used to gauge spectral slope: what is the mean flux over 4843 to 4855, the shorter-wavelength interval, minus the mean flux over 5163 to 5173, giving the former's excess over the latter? -0.03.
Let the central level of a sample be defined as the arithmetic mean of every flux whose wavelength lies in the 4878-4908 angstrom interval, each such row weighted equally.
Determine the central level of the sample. 7.88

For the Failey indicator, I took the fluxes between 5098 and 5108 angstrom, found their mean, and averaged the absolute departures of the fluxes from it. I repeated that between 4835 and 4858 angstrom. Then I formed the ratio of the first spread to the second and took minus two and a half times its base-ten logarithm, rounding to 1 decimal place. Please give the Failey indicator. -0.1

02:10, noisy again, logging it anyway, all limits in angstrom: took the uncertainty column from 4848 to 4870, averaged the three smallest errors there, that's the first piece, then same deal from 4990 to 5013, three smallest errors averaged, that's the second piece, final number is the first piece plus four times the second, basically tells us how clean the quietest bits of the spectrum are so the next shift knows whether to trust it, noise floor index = 3.08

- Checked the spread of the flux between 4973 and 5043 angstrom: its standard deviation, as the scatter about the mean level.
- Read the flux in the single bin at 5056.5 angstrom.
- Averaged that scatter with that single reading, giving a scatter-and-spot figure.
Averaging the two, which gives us 4.4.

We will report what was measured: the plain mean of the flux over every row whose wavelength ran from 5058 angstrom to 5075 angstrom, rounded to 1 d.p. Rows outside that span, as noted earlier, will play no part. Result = 7.5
